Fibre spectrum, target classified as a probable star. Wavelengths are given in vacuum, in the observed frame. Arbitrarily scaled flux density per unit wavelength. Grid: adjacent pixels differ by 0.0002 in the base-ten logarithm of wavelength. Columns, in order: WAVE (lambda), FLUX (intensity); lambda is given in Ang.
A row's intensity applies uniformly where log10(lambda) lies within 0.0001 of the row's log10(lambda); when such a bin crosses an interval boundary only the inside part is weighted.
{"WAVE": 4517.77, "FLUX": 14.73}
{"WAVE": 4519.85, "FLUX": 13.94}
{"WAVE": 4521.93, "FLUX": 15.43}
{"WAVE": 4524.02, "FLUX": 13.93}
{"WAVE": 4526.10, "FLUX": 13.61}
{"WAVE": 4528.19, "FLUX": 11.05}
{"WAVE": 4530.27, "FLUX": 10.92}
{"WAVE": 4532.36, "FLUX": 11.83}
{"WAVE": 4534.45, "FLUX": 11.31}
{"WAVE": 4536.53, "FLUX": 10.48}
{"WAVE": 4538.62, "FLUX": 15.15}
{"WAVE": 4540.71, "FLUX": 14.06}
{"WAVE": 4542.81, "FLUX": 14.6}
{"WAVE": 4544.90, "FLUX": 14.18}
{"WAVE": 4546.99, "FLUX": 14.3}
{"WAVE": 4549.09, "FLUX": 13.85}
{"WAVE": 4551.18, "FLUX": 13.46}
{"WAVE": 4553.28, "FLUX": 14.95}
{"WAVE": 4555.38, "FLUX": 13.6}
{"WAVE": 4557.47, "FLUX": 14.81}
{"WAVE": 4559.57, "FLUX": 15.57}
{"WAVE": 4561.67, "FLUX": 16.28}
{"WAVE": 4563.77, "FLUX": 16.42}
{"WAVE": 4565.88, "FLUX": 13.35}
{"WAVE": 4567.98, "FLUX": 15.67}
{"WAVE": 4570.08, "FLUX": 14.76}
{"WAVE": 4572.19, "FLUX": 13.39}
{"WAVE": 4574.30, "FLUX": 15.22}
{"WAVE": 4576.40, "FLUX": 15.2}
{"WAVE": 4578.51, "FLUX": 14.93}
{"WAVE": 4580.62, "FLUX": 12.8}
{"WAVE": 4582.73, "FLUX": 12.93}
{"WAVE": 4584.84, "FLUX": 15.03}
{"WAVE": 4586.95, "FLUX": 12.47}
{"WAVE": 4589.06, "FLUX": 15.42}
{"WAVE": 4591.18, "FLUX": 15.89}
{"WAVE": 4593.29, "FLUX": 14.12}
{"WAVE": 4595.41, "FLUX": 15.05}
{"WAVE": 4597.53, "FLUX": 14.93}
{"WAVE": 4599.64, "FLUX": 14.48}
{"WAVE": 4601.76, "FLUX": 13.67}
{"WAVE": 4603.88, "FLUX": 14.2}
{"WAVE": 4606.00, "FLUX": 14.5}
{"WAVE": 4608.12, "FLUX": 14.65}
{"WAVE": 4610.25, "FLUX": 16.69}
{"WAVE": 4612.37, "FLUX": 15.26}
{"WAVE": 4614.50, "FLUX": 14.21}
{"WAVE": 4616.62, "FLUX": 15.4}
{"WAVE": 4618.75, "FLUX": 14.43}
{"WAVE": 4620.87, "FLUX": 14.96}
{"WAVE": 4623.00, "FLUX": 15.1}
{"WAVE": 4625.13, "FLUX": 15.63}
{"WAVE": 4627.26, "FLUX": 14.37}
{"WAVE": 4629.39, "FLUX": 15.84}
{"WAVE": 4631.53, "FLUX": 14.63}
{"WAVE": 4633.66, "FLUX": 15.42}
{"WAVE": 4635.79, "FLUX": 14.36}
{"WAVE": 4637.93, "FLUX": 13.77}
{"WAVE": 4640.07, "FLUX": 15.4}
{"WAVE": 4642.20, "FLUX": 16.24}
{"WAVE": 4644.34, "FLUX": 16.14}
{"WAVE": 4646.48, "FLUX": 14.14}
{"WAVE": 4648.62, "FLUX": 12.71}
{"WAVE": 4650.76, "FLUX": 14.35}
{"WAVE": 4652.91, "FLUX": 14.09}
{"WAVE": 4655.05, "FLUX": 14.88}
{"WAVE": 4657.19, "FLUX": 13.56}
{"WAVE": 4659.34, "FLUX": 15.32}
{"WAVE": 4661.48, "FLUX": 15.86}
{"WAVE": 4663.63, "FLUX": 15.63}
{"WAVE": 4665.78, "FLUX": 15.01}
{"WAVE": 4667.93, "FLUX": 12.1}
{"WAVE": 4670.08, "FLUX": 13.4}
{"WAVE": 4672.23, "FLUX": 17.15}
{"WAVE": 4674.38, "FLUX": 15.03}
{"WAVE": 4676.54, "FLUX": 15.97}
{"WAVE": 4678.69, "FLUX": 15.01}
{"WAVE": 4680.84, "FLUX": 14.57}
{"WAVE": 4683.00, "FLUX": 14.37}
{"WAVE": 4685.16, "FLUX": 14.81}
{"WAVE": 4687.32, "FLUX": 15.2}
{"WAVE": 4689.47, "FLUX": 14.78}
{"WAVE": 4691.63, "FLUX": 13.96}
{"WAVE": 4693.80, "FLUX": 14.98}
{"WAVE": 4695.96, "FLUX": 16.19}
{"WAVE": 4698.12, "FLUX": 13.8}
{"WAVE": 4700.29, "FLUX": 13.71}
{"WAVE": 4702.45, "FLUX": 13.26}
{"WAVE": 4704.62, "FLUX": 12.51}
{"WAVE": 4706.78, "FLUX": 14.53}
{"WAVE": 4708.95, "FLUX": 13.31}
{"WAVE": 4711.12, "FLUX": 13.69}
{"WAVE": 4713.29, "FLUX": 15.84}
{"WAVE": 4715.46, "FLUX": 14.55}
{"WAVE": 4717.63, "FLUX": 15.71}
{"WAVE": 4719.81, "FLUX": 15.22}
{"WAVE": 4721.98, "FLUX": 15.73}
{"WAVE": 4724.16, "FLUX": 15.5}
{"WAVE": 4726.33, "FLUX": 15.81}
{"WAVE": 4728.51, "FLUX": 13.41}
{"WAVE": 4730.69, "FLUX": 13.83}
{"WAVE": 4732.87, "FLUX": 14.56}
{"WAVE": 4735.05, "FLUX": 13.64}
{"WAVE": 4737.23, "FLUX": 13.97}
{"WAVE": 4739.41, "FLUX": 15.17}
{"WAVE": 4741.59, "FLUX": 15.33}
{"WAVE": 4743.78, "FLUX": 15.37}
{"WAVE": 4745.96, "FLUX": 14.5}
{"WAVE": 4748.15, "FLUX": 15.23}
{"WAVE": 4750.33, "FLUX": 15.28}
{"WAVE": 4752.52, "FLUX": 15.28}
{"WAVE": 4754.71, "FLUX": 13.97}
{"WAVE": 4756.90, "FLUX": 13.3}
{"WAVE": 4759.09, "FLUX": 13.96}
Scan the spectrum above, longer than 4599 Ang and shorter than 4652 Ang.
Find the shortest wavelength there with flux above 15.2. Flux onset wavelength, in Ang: 4610.25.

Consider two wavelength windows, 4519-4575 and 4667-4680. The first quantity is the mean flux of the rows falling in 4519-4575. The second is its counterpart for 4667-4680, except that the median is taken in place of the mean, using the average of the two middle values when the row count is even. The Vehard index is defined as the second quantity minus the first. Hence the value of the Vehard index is 1.1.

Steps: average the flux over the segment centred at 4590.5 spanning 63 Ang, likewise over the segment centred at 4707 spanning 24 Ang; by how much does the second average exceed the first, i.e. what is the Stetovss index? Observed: -0.4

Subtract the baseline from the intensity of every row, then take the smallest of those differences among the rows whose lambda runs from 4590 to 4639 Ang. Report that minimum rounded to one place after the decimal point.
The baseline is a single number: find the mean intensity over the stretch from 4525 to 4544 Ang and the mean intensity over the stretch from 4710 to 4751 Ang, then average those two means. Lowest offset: 0.0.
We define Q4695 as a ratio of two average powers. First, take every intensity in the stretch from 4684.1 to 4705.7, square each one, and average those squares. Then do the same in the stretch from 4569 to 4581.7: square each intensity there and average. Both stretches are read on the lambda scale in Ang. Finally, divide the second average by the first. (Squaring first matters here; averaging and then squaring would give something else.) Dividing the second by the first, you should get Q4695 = 1.01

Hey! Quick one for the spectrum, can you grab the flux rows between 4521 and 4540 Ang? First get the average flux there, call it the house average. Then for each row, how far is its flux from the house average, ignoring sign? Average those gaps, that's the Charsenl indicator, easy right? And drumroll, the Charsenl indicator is 1.68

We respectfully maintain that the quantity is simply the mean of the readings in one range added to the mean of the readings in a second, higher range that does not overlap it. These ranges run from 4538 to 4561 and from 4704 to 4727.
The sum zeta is 29.2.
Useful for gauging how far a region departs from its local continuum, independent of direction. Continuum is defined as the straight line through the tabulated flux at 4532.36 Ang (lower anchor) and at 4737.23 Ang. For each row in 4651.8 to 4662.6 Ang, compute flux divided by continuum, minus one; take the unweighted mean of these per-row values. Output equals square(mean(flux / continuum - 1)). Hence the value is 0.015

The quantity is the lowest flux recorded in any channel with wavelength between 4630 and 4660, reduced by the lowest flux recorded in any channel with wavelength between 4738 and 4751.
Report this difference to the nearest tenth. -1.8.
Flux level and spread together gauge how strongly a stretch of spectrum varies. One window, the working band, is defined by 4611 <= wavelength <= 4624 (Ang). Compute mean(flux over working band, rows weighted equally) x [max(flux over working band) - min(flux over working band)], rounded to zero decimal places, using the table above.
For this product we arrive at 18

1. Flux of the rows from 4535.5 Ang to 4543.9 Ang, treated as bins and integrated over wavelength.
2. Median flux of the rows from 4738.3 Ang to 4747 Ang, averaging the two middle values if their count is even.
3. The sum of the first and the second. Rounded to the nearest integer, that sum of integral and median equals 129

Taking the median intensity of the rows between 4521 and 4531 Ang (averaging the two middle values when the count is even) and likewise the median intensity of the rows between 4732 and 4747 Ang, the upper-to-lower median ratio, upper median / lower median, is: 1.07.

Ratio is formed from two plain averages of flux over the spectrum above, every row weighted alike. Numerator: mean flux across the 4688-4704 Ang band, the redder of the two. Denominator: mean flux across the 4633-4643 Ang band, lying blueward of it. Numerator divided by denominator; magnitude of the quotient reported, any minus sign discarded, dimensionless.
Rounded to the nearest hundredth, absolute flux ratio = 0.96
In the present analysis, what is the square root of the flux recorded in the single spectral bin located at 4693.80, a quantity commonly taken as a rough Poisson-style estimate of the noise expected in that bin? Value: 3.87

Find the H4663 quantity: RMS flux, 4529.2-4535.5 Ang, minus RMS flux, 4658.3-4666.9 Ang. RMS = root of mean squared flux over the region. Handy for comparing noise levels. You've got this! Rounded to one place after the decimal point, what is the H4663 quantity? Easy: -4.1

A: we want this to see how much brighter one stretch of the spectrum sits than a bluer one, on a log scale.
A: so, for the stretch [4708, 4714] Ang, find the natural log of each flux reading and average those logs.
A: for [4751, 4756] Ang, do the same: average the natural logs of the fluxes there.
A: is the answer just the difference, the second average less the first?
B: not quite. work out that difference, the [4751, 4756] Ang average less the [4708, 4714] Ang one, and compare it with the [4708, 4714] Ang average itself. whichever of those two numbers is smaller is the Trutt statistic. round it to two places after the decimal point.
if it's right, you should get 0.03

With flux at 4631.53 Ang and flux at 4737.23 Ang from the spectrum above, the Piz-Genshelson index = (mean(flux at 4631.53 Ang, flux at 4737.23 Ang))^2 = 204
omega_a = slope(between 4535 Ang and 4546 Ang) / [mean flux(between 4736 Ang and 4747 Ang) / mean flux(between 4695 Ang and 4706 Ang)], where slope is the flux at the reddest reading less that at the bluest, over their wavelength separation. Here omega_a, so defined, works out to 0.41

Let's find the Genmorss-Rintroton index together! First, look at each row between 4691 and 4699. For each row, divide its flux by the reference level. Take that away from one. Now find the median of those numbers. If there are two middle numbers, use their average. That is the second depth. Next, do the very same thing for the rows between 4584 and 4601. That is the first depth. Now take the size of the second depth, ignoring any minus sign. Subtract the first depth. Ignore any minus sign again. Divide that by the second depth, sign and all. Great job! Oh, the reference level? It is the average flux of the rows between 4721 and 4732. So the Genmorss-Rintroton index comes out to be 1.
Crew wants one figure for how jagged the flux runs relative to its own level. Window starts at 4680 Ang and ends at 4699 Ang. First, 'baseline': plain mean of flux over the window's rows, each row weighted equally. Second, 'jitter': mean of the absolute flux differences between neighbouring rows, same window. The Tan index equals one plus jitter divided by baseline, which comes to 1.06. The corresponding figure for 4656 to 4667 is 1.05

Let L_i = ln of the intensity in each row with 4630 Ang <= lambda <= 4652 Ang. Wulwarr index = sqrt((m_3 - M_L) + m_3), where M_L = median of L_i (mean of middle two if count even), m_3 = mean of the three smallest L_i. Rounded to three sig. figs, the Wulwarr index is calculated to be 1.59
